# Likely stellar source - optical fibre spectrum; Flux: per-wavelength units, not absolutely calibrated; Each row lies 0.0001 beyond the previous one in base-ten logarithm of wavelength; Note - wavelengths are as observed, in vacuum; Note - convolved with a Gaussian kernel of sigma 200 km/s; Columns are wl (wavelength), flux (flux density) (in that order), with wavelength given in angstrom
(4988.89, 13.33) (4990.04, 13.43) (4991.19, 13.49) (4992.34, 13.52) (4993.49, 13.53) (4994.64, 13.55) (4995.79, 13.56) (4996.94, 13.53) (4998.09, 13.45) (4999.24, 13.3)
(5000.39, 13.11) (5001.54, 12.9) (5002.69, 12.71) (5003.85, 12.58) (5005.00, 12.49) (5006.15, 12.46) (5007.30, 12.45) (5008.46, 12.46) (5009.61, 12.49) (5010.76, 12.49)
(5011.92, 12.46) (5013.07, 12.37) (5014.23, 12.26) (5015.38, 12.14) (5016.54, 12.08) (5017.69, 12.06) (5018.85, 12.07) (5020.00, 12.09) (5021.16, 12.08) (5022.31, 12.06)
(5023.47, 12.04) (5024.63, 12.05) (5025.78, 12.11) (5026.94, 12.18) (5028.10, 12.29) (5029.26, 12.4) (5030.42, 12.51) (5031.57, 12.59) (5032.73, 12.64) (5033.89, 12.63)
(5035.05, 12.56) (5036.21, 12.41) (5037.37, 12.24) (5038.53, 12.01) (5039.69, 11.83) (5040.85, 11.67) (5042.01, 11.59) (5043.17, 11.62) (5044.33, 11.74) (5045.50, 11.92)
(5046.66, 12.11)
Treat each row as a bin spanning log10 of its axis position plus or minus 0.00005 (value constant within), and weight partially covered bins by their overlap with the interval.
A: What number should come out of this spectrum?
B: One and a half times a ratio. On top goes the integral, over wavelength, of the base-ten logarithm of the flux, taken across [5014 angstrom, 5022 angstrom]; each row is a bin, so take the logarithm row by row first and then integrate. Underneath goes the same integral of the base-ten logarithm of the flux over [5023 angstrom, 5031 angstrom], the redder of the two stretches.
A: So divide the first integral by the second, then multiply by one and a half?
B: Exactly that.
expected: 1.49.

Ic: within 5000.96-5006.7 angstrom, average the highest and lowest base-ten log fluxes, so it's 1.10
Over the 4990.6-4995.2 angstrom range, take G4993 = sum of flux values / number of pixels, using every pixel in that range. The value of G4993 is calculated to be 13.5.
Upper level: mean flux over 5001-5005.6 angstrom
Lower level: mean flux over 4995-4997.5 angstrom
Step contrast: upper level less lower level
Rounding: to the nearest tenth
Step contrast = -0.9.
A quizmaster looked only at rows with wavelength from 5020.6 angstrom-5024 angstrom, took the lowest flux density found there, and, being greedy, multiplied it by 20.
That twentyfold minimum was 241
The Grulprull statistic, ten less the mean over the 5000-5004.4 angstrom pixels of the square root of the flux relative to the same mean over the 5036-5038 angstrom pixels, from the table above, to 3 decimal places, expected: 8.980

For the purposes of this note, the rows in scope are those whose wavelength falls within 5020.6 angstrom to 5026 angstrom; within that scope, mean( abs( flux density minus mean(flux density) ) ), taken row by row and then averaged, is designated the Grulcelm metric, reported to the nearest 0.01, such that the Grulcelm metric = 0.02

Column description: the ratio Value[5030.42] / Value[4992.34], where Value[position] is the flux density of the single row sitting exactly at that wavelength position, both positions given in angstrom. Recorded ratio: 0.93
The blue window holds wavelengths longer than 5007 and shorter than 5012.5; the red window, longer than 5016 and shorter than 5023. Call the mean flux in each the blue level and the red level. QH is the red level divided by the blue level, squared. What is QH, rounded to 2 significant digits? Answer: 0.94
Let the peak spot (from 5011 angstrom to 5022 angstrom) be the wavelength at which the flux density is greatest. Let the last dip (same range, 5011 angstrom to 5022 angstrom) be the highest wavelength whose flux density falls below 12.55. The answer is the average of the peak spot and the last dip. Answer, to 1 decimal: 5016.5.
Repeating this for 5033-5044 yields 5038.5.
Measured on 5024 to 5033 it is 5031.6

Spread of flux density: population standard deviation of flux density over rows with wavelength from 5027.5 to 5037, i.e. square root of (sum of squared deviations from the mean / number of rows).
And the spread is 0.12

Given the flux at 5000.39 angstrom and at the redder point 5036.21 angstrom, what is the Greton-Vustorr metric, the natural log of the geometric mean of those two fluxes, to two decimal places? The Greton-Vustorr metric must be 2.55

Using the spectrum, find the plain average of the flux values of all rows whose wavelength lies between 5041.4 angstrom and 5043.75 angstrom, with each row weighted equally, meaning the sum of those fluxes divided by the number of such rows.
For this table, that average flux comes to 11.6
